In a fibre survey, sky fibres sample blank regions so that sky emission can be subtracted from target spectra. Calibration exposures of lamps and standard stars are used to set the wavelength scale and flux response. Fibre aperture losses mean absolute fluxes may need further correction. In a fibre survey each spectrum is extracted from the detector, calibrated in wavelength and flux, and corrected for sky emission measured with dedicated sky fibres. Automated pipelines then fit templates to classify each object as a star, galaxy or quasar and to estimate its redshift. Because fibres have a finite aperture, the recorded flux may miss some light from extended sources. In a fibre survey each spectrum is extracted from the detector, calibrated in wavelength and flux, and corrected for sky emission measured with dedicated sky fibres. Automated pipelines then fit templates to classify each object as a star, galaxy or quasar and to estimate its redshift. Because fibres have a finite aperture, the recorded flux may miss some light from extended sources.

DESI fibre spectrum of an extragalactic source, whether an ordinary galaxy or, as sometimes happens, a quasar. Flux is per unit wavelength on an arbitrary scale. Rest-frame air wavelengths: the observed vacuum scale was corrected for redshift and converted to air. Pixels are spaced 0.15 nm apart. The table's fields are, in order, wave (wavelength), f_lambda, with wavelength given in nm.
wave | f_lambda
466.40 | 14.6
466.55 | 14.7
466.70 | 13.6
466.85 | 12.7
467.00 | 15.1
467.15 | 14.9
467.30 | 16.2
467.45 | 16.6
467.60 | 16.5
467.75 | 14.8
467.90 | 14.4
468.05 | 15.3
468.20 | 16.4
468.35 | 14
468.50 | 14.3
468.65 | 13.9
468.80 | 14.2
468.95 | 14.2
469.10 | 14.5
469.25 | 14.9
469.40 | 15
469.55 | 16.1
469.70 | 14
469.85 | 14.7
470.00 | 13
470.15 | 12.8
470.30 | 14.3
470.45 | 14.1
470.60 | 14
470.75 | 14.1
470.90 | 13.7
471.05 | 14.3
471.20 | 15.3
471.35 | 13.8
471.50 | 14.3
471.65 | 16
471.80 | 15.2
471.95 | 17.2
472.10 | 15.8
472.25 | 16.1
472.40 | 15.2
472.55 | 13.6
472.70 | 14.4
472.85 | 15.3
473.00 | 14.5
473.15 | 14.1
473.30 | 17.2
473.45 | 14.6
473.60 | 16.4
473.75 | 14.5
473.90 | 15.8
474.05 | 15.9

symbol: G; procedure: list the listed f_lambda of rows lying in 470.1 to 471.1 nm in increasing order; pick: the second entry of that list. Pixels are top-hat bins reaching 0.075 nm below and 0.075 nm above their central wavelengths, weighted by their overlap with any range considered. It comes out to 13.7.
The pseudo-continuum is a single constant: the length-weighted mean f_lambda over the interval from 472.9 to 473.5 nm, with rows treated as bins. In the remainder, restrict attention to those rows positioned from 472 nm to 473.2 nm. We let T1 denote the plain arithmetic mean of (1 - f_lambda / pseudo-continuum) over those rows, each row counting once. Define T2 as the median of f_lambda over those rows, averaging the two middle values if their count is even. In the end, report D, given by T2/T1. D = 884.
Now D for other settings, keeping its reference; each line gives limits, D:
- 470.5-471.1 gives 193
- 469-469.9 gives 853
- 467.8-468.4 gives 2157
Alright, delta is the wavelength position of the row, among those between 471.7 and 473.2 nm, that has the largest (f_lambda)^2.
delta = 471.95 nm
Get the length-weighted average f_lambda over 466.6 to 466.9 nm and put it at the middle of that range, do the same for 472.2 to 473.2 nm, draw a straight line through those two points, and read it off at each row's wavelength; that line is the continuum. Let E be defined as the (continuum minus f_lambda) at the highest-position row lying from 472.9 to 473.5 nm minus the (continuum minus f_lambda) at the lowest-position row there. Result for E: 0.0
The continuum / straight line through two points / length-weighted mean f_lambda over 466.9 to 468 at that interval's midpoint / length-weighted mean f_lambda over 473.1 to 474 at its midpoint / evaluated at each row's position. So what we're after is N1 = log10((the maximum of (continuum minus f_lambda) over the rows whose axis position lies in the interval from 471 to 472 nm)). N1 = 0.22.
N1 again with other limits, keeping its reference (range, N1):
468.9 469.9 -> 0.16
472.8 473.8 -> 0.14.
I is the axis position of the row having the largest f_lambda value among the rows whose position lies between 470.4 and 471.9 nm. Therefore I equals 471.65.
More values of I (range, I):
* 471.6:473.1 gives 471.95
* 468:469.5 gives 468.20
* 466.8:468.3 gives 467.45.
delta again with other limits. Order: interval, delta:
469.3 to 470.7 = 469.55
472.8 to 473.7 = 473.30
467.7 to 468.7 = 468.20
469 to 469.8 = 469.55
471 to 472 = 471.95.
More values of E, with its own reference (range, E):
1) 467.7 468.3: -1.5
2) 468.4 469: 0.2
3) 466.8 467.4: -3.4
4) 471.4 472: -2.8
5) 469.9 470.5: -1.0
